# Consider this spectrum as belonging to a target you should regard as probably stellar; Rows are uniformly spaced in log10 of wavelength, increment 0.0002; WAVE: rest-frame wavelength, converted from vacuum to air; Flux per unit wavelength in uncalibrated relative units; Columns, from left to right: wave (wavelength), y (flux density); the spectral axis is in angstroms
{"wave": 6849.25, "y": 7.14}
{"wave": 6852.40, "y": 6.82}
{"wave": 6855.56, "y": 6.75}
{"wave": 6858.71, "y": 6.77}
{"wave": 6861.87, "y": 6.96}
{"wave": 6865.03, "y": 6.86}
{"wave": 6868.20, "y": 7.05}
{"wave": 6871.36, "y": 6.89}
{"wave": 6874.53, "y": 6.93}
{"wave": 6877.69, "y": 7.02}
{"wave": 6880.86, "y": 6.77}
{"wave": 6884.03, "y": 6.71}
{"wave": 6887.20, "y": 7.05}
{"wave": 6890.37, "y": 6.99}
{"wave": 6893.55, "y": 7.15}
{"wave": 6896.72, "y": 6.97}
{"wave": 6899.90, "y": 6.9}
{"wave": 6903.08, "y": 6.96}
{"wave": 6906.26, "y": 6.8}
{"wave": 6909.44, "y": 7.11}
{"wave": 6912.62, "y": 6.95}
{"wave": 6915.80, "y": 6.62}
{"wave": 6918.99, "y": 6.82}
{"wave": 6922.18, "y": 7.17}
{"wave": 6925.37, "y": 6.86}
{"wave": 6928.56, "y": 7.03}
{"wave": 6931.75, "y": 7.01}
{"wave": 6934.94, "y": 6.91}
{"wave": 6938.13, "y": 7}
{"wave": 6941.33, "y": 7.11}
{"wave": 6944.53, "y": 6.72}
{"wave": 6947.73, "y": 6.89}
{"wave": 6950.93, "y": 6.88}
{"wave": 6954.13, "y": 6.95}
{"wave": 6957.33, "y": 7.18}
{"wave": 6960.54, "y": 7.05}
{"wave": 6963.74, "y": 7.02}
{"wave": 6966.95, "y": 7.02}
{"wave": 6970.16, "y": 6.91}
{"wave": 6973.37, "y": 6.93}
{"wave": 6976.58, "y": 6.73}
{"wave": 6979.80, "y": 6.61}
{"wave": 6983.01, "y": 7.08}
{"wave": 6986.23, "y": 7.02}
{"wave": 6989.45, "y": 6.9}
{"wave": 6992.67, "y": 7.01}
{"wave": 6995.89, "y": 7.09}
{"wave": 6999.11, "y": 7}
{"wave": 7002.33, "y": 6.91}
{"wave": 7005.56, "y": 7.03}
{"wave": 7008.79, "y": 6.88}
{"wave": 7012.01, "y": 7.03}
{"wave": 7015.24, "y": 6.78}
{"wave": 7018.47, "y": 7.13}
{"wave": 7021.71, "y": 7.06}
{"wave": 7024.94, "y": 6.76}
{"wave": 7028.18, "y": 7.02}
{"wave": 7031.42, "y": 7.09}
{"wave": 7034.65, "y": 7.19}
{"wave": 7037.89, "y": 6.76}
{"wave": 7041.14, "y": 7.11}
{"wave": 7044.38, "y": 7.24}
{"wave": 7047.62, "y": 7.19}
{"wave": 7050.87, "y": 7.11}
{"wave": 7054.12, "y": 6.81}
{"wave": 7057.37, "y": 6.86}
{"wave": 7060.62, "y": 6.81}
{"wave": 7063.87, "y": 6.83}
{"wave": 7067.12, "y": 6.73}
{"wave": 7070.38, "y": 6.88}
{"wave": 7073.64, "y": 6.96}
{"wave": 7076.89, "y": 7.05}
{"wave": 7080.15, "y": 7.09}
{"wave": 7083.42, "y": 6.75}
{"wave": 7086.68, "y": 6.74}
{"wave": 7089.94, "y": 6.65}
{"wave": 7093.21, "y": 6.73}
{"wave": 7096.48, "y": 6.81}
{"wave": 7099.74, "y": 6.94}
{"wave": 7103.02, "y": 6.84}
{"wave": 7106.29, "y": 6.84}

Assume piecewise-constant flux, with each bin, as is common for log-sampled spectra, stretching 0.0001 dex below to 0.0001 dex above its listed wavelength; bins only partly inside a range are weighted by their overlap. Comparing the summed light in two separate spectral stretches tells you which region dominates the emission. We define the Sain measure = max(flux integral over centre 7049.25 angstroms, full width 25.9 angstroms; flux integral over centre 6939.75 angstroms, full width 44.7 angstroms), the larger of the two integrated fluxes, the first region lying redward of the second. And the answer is 312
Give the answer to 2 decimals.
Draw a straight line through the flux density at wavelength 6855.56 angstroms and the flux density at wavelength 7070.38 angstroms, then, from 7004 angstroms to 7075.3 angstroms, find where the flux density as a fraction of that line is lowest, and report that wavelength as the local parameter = 7067.12 angstroms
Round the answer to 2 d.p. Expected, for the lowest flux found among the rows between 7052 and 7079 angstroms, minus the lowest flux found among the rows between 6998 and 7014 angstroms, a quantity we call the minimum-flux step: -0.15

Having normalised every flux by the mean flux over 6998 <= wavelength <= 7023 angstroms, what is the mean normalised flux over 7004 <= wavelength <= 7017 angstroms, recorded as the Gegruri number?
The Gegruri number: 0.99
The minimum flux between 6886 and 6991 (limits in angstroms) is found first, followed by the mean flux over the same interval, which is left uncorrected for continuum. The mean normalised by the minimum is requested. 1.051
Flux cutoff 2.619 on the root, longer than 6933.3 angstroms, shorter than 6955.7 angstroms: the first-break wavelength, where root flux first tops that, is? 6934.94 angstroms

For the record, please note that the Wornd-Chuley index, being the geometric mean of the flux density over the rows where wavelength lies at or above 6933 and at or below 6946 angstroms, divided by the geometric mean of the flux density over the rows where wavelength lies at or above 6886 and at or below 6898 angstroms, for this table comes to 0.985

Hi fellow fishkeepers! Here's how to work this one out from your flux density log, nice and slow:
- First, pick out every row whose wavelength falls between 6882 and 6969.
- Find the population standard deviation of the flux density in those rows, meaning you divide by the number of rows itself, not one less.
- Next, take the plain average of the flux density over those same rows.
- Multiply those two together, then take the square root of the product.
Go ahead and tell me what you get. 0.98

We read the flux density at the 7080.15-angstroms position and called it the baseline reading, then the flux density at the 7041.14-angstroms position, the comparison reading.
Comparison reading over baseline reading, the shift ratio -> 1.00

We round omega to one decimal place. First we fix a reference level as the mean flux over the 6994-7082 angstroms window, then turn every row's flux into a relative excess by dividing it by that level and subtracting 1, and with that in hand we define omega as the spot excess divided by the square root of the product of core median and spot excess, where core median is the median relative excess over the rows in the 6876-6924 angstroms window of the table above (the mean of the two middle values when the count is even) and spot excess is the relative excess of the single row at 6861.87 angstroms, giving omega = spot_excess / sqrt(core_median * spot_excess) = -1.0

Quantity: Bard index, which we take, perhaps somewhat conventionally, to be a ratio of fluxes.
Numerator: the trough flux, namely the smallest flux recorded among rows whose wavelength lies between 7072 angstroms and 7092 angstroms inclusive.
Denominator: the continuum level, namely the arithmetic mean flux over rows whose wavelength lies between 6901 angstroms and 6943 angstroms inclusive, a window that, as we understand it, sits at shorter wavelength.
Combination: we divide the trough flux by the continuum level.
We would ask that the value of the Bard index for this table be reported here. 0.957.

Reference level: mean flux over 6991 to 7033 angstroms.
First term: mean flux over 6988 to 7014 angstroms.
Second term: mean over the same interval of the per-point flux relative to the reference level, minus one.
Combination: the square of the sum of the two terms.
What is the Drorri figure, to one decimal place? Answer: 48.7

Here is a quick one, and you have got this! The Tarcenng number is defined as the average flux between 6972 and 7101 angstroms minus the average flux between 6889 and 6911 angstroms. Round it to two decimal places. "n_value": -0.05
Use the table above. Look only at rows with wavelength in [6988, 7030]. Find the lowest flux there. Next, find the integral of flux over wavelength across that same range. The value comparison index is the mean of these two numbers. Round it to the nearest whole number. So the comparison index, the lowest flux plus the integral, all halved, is 150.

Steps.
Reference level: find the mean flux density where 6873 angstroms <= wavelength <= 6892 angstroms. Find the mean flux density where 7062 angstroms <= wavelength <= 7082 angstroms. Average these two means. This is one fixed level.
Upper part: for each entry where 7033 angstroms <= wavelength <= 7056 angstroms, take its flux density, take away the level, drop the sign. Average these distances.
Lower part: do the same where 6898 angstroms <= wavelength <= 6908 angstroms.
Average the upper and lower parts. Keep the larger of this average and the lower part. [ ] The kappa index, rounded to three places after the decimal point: 0.138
